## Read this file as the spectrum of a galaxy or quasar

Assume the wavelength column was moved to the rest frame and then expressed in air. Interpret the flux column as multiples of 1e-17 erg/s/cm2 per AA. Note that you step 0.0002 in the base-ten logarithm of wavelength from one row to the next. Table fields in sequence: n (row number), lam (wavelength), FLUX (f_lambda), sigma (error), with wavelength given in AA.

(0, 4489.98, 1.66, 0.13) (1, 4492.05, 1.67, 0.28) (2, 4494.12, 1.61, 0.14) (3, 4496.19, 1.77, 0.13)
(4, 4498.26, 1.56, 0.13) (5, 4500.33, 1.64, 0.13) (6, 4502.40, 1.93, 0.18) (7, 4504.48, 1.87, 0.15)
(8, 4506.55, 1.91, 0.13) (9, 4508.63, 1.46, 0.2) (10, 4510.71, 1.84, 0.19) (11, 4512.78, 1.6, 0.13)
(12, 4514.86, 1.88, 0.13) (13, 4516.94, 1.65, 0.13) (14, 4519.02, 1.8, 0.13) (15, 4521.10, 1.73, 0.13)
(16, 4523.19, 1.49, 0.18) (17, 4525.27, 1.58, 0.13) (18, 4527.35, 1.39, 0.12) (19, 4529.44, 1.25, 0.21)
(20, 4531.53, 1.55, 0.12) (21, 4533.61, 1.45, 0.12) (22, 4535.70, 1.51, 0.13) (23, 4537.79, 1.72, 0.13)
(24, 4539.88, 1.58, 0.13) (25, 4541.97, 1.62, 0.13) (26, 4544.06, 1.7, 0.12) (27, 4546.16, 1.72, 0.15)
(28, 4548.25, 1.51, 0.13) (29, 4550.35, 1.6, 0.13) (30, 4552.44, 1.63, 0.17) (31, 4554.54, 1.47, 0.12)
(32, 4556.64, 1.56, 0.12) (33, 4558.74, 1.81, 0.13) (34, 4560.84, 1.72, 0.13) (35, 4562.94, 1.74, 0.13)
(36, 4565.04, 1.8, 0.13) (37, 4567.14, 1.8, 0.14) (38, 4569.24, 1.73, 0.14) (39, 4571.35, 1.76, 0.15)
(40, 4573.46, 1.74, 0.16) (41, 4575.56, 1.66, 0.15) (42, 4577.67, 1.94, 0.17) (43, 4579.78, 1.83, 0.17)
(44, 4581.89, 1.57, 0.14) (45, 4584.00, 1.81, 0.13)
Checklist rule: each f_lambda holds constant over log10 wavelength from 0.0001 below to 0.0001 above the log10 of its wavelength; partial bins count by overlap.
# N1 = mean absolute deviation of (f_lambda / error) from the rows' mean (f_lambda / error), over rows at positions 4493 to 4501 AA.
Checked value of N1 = 0.7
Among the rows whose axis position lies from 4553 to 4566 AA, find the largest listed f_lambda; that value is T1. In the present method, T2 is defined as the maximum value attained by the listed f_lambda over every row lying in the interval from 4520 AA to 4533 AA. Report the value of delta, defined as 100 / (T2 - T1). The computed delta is -1250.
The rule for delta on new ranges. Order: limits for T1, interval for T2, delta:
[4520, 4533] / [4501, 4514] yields 500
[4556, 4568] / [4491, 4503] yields 833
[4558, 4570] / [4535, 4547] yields -1111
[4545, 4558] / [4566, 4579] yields 455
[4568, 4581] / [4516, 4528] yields -714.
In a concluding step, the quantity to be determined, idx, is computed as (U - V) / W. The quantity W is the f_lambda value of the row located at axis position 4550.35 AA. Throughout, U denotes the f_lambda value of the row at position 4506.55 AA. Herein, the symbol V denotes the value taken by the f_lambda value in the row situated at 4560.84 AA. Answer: 0.12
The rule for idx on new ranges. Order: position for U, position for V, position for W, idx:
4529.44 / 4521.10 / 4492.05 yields -0.29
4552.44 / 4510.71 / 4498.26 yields -0.13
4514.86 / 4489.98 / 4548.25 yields 0.15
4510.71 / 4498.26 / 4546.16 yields 0.16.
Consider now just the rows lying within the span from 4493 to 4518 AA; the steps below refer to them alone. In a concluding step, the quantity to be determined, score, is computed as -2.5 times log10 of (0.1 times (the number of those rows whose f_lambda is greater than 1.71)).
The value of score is 0.6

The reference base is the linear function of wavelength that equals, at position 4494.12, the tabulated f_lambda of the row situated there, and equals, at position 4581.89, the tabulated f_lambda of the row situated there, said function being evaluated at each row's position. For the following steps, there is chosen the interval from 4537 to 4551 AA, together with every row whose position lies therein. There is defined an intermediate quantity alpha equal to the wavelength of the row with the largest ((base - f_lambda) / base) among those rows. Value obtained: 4548.25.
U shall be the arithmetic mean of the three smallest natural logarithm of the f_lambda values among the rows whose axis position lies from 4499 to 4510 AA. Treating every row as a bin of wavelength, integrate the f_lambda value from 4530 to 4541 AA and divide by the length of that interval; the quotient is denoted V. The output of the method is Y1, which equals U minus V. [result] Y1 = -1.05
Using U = 0.50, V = 1.55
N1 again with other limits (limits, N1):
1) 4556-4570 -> 0.4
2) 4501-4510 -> 2.3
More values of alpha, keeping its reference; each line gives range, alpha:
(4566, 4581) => 4575.56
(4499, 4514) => 4508.63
